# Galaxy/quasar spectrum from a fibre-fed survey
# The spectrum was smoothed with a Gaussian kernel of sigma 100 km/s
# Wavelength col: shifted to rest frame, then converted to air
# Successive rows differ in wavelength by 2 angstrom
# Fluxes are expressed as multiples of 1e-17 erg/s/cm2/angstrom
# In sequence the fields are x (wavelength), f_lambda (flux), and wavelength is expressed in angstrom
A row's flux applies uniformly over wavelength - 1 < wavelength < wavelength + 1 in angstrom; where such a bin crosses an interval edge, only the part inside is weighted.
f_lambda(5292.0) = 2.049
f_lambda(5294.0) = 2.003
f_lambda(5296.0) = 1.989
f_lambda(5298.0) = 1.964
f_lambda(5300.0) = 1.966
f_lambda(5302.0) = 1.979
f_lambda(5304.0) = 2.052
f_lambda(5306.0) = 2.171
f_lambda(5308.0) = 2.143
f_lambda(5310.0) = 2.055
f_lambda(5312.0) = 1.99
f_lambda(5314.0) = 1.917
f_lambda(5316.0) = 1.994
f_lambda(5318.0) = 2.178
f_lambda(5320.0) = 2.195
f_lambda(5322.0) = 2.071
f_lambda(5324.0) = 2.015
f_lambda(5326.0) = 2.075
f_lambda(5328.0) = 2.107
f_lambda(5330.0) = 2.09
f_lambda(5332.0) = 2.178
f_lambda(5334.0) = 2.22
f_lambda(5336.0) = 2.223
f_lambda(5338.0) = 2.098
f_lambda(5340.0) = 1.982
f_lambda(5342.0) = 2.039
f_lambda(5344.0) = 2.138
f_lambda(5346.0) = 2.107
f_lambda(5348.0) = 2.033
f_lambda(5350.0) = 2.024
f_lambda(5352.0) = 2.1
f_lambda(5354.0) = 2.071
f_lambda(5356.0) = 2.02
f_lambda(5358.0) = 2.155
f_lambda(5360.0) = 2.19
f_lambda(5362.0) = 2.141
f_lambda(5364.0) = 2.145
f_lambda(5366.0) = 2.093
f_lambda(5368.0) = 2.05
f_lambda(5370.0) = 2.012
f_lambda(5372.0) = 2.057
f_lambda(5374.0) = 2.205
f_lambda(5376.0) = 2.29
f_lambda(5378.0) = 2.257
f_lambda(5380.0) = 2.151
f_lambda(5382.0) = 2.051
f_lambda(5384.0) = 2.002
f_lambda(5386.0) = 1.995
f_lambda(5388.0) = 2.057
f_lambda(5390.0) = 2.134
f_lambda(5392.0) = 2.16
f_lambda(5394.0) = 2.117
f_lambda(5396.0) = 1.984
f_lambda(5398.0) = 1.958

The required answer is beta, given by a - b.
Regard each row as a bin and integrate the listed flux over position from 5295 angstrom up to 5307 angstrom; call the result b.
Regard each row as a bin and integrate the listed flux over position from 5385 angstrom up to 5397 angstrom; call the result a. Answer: 0.7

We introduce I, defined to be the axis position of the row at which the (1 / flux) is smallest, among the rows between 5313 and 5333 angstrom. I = 5320.0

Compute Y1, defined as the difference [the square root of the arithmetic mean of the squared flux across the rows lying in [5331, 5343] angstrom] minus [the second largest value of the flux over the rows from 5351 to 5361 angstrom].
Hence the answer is -0.030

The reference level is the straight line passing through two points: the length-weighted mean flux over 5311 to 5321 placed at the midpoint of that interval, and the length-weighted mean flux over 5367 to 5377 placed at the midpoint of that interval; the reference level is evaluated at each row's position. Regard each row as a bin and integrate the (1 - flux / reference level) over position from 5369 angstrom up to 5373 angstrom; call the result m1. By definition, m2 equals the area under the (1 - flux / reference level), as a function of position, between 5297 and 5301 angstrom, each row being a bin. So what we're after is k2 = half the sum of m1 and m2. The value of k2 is 0.15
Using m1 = 0.164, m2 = 0.14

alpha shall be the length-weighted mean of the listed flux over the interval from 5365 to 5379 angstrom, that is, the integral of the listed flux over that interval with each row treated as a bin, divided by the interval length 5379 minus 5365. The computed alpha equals 2.14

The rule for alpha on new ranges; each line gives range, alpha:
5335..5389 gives 2.10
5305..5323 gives 2.08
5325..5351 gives 2.10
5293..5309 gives 2.03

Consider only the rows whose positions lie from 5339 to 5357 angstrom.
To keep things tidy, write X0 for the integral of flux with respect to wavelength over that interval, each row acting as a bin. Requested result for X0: 37.0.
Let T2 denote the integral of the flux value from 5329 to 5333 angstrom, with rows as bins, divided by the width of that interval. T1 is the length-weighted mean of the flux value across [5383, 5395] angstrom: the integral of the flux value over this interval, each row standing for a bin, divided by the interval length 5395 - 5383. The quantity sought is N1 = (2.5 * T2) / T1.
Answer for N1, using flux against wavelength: 2.57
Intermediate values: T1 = 2.08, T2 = 2.13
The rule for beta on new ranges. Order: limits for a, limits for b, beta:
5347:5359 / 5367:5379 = -0.9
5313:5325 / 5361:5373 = -0.3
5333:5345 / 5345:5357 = 0.7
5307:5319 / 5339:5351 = -0.1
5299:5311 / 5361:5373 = -0.3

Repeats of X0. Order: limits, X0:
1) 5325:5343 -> 38.0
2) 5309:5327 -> 37.0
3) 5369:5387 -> 38.0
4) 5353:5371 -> 37.8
